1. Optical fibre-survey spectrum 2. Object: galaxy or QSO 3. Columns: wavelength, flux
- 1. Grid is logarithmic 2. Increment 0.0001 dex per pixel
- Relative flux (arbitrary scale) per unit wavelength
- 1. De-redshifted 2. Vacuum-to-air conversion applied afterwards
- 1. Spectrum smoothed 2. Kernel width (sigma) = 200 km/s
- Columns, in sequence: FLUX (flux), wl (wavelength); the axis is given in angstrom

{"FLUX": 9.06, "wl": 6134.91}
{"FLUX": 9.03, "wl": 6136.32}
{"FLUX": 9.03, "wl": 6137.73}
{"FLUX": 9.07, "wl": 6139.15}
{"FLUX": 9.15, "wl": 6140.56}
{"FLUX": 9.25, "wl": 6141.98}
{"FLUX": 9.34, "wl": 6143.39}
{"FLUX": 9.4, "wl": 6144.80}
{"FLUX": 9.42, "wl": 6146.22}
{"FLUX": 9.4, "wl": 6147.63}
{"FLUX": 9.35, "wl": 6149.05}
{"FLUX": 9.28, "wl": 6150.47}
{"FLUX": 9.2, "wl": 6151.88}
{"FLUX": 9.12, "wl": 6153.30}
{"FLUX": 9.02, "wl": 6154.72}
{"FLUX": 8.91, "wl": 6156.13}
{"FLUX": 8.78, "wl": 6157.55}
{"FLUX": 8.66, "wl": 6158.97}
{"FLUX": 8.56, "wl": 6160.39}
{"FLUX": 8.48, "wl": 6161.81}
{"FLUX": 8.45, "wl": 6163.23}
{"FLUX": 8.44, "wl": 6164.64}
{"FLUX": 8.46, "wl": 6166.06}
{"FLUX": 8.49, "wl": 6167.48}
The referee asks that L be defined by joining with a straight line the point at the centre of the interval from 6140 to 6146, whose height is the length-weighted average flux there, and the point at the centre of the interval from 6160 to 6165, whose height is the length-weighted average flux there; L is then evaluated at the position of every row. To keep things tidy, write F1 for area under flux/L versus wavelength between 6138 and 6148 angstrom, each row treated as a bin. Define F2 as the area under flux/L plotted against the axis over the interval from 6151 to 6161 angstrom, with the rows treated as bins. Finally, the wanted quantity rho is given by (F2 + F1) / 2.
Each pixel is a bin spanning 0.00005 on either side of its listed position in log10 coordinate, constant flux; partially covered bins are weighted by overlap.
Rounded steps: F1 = 10.0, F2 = 10.2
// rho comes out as 10.1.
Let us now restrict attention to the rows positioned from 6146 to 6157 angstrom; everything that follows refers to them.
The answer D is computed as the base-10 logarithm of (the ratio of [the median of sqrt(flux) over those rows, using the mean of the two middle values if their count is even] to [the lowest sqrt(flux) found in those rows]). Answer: 0.0079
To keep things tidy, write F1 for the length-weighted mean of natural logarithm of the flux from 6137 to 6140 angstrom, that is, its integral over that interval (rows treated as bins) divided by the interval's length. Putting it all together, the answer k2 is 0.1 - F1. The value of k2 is -2.103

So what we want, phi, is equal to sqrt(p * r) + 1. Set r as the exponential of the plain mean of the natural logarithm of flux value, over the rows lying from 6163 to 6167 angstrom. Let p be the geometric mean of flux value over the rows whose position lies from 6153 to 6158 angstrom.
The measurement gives 9.7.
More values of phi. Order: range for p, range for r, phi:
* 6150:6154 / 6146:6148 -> 10.3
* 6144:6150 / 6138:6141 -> 10.3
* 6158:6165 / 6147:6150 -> 9.9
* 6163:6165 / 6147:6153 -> 9.9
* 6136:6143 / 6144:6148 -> 10.3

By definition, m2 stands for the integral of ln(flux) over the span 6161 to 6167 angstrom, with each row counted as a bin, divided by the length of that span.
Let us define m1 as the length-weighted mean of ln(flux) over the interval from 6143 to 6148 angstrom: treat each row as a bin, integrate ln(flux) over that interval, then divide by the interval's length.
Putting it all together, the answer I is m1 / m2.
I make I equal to 1.05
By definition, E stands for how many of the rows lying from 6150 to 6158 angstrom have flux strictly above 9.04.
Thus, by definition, 3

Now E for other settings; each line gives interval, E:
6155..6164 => 0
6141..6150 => 6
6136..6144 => 4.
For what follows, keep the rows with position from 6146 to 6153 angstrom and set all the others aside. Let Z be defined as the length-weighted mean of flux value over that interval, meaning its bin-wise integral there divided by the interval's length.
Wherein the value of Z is 9.3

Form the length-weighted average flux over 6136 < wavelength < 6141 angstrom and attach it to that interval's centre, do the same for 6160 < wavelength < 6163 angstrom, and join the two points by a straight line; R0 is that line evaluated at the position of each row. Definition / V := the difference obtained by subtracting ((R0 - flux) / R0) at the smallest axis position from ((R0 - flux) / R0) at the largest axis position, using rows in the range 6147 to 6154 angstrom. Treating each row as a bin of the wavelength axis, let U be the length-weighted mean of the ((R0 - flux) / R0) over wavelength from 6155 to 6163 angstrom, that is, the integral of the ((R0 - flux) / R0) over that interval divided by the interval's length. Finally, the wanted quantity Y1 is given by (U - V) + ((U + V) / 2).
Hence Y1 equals -0.03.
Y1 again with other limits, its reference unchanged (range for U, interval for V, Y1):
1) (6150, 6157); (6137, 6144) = -0.04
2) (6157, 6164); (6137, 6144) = 0.02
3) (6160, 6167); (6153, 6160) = -0.02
